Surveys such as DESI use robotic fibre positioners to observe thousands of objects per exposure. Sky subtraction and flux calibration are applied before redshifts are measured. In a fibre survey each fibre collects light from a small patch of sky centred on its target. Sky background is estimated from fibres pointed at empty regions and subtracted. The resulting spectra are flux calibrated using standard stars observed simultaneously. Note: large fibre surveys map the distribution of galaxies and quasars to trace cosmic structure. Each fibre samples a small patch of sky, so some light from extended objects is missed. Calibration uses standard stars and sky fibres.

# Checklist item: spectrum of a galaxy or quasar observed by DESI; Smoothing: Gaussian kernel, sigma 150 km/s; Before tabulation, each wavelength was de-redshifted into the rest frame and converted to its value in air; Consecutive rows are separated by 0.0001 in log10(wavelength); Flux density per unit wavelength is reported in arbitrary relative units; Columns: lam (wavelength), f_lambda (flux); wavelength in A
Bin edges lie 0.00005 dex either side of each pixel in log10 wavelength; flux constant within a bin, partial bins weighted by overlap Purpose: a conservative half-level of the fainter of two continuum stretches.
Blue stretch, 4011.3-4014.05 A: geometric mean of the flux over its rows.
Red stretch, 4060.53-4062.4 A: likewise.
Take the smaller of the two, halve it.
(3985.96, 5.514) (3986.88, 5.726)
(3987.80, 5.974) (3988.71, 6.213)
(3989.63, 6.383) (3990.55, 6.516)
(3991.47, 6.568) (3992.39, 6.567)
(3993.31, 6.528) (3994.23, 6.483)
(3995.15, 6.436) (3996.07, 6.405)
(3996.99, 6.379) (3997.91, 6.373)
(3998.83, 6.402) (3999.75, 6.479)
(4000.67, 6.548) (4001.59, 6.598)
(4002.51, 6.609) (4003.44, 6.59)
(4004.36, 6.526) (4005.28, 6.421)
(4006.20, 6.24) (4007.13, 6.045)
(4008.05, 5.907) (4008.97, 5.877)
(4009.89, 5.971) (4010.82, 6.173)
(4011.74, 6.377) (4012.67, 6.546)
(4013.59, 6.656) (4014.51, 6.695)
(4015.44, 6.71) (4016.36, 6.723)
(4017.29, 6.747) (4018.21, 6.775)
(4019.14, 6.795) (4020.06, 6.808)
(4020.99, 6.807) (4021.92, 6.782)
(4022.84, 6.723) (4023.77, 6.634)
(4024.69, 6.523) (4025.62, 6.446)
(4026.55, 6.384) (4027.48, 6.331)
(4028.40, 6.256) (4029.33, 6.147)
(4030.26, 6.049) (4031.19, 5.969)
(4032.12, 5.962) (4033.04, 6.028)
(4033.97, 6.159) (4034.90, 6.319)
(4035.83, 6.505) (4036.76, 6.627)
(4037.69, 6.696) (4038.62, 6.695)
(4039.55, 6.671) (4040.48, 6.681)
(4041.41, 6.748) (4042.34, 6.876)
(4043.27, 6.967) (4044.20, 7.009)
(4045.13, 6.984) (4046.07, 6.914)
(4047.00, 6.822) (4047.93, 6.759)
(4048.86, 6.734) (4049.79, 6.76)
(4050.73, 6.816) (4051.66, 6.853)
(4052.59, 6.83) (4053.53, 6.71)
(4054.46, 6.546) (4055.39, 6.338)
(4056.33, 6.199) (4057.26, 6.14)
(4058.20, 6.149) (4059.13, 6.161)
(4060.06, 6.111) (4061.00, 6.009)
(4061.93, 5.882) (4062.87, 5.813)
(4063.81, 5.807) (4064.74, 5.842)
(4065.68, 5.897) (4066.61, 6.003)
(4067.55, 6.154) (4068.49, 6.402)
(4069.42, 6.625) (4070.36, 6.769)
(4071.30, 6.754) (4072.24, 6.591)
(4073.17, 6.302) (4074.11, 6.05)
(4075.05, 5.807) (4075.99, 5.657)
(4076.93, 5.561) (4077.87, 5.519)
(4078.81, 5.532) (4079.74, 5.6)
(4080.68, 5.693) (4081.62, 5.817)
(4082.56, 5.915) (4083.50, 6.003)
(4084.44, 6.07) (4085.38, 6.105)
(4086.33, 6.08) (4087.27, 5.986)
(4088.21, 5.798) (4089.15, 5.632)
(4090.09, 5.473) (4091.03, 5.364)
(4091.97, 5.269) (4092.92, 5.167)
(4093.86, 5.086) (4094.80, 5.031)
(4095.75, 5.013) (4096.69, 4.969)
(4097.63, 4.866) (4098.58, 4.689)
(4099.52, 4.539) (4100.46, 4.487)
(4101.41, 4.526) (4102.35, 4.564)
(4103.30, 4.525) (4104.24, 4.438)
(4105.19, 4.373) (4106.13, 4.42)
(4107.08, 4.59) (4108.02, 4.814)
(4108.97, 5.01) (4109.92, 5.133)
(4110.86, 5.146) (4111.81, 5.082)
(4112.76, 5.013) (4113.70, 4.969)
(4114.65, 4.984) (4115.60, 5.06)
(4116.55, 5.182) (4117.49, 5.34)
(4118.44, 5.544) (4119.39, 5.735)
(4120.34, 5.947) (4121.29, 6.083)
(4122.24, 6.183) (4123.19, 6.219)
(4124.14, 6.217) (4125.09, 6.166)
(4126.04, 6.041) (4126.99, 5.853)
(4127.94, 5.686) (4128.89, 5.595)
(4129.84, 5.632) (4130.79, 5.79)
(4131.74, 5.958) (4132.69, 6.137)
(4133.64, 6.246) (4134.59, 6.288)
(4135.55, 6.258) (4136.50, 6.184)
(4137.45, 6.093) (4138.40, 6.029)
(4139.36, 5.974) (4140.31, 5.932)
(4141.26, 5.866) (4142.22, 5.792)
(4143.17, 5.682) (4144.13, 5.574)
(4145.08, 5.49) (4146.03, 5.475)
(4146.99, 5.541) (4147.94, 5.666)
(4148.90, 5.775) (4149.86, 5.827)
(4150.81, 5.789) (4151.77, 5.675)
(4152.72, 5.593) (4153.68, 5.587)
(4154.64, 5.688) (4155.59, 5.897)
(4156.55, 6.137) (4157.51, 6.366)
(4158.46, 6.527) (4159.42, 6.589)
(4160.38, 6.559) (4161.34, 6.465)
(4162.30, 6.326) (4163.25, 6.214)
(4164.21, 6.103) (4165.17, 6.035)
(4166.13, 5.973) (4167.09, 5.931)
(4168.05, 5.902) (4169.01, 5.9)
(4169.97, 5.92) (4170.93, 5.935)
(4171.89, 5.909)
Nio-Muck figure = 3.0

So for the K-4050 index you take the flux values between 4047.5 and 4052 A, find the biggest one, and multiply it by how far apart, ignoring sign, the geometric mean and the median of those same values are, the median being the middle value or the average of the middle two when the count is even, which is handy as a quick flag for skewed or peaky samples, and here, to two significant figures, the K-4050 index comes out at 0.17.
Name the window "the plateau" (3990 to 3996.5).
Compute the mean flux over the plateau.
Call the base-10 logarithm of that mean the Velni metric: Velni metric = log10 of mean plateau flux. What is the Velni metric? 0.813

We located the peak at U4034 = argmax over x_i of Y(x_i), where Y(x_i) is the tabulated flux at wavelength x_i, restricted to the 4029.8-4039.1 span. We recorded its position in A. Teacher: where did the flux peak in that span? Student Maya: 4037.69 A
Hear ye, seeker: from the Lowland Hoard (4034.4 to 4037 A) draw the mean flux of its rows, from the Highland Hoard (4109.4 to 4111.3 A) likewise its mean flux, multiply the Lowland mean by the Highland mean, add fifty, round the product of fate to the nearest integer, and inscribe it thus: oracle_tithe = 83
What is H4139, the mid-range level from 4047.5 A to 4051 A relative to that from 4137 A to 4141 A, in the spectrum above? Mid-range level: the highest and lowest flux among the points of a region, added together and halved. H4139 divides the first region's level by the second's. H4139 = 1.13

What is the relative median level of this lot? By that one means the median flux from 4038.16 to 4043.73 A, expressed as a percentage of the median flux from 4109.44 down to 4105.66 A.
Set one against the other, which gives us 143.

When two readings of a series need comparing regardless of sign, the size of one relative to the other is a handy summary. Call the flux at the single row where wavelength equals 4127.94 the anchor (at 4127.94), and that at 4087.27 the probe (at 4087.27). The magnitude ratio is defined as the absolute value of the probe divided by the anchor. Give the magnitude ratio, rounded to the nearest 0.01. 1.05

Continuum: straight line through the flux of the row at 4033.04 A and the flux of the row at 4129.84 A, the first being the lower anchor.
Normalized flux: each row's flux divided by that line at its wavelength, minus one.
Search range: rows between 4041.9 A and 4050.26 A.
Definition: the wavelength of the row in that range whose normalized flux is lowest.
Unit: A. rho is 4048.86 A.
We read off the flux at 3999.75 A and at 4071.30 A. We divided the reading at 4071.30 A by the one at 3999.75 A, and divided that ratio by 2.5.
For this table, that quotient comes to 0.42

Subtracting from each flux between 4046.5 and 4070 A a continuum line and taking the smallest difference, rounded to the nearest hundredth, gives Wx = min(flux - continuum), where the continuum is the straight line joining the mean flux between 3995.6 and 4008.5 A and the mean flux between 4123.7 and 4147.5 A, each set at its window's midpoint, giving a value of -0.36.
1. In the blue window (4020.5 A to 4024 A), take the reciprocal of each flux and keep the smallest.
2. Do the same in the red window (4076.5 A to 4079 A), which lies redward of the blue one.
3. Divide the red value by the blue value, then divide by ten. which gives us 0.122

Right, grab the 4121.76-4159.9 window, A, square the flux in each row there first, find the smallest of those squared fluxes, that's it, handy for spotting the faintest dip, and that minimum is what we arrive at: 30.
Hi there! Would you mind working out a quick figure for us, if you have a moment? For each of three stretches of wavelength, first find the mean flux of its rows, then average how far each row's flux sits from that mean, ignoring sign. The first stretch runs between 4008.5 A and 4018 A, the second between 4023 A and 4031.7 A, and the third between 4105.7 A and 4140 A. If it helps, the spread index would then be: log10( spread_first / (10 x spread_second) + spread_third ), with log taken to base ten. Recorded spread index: -0.2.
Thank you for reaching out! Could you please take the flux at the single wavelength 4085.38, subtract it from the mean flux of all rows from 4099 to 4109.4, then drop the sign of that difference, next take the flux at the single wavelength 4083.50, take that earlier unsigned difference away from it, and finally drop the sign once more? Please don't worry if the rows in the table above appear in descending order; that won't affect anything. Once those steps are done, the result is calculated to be 4.5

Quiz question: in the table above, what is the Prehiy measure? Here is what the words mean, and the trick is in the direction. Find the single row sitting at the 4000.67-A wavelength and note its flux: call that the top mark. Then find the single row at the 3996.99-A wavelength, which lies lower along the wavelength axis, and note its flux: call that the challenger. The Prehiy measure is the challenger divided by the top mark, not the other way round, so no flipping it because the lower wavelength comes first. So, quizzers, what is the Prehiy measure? 0.97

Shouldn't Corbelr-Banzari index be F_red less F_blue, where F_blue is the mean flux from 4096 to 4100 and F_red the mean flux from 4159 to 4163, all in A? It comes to 1.7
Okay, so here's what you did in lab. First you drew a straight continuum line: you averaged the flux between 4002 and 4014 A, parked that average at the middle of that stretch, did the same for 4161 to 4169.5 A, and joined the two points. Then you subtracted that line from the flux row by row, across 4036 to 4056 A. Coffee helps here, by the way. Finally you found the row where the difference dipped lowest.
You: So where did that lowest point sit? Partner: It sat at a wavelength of 4055.39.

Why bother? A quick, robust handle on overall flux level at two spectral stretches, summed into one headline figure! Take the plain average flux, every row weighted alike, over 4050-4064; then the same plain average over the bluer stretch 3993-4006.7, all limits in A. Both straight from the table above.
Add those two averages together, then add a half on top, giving 13.3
